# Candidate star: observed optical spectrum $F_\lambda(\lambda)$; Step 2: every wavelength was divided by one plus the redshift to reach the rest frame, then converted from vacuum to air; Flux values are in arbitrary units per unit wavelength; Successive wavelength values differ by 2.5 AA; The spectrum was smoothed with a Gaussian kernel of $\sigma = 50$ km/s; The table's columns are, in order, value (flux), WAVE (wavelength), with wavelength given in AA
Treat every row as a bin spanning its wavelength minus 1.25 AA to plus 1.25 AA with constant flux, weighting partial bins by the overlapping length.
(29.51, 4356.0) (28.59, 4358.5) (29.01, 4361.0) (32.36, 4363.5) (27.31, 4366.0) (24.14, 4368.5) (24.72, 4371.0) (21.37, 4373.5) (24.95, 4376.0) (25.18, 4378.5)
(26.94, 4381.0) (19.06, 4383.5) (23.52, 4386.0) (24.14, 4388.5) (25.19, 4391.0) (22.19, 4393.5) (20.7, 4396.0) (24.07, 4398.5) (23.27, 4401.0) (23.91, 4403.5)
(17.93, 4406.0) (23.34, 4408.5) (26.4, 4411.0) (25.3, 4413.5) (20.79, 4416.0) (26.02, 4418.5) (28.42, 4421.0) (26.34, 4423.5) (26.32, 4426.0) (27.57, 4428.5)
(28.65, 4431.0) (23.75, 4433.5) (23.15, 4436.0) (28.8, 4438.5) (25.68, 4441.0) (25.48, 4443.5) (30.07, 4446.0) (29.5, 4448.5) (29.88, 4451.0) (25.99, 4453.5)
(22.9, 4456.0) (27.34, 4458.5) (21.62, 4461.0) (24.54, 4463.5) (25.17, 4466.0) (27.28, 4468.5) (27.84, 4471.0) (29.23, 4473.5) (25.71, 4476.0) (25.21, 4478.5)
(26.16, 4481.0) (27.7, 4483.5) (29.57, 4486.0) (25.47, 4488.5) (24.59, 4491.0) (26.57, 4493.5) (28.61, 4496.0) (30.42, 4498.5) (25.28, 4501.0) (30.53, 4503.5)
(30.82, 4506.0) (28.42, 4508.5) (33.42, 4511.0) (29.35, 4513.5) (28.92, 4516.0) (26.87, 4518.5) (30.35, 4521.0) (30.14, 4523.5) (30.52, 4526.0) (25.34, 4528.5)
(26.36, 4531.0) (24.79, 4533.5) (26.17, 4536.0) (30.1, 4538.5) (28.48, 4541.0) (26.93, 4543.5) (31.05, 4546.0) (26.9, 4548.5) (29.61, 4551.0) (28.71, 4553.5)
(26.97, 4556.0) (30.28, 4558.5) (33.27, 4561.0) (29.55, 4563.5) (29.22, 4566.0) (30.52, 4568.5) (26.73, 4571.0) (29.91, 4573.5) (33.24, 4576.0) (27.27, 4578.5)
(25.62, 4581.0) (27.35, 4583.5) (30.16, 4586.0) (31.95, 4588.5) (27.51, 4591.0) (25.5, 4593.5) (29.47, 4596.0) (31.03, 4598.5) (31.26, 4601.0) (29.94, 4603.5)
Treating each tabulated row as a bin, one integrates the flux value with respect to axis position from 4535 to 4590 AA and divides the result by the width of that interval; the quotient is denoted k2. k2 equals 29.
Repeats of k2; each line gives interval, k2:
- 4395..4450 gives 25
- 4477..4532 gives 28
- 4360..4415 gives 24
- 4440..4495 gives 27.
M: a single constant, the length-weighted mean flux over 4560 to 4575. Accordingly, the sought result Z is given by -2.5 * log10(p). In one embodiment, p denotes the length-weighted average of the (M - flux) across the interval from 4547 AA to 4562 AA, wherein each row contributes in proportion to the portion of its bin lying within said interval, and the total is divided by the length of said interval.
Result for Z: 0.5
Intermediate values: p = 0.61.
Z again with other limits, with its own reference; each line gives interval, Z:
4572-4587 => 0.0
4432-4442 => -1.6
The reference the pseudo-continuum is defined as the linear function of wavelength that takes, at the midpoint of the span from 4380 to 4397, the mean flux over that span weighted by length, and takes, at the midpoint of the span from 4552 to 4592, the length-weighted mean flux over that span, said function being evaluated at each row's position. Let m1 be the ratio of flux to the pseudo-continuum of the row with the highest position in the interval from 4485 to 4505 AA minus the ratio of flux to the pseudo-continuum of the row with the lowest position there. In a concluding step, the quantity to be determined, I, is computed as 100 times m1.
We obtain 1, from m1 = 0.011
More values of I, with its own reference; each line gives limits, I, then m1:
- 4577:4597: 5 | 0.055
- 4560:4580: -23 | -0.226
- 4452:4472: 5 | 0.048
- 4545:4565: -7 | -0.074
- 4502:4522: -3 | -0.031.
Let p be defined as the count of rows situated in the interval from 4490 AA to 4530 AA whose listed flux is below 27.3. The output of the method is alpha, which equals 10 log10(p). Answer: 7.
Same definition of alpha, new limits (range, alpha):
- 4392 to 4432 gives 11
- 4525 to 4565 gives 8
